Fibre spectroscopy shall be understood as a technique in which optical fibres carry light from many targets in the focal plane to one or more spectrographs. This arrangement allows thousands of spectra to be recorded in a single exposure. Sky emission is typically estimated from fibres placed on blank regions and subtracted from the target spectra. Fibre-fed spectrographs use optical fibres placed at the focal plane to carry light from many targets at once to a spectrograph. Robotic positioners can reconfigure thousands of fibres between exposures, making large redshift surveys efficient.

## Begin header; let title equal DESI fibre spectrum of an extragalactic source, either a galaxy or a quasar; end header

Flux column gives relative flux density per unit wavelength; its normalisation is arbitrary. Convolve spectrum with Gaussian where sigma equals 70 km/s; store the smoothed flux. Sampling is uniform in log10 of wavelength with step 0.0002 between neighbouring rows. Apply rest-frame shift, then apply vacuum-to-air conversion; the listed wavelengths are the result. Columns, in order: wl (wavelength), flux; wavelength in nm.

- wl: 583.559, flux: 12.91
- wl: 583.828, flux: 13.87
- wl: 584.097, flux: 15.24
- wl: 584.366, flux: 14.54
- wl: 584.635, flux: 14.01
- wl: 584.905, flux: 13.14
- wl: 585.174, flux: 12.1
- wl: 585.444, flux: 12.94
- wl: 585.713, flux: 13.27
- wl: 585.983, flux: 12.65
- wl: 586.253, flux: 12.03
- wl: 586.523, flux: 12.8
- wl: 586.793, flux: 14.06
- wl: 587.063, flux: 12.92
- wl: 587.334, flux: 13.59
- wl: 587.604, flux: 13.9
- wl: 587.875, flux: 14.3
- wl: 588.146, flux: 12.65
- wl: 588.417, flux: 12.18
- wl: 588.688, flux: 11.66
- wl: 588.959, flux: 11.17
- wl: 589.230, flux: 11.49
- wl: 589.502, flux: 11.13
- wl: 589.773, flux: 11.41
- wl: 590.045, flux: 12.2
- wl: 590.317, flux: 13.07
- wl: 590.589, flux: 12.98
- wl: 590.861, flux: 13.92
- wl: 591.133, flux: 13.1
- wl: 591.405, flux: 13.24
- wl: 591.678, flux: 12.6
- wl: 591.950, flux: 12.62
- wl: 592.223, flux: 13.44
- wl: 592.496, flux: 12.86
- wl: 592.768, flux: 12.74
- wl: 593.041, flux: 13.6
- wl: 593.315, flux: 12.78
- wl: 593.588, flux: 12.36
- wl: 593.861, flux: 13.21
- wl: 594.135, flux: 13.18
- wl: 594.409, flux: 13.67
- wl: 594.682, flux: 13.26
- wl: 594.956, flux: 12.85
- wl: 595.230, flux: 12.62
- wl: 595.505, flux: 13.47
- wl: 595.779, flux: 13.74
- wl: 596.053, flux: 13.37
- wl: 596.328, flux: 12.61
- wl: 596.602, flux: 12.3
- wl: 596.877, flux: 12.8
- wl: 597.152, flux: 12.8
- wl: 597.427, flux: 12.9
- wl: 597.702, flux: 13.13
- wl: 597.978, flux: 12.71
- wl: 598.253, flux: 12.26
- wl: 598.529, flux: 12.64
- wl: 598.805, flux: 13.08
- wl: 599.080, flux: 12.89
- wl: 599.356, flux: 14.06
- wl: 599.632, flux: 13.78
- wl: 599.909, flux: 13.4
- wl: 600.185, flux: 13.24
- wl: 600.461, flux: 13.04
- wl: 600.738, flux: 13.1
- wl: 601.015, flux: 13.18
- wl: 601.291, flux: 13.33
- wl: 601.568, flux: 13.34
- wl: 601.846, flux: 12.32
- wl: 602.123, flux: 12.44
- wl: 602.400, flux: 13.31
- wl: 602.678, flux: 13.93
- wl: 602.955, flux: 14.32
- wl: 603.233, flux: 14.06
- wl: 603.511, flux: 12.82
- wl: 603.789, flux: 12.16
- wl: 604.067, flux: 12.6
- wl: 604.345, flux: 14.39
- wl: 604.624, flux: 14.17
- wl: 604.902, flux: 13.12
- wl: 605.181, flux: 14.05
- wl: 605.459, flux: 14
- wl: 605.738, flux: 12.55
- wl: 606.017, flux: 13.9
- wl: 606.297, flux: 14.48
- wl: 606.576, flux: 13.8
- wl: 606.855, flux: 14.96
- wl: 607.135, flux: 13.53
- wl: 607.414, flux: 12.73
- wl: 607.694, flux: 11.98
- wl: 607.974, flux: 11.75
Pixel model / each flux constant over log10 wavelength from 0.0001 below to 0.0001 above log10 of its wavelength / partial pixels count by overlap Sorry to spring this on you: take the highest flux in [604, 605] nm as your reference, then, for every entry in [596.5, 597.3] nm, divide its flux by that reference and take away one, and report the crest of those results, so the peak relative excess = -0.11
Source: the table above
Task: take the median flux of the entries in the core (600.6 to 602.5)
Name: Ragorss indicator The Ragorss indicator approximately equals 13.2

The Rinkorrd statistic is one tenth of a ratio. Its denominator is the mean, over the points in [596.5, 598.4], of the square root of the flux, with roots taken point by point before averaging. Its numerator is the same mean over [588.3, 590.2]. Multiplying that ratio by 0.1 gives 0.0956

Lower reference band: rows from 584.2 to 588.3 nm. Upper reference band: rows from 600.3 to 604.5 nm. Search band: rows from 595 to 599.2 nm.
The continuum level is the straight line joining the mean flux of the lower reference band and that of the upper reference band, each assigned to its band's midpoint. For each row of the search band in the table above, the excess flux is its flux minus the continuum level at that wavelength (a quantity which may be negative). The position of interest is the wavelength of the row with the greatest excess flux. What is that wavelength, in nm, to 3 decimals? 595.779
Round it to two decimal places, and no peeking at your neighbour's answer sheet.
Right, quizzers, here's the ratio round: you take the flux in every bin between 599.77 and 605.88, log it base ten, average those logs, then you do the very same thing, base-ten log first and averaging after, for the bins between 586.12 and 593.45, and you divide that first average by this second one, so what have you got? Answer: 1.02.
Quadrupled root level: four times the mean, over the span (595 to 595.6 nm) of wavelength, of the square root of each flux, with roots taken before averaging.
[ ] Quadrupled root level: 14.4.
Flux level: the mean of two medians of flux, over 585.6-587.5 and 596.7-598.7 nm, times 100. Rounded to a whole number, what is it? 1286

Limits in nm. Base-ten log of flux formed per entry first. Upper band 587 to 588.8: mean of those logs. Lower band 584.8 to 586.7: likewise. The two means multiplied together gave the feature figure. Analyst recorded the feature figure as 1.23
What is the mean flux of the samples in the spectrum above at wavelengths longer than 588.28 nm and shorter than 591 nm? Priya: 12.1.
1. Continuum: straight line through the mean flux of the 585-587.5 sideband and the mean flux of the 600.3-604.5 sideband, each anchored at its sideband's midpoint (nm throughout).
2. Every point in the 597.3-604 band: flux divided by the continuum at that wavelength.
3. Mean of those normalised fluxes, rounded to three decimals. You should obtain 0.996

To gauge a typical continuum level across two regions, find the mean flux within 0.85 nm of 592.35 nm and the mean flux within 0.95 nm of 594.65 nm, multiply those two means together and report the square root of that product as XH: 13.1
